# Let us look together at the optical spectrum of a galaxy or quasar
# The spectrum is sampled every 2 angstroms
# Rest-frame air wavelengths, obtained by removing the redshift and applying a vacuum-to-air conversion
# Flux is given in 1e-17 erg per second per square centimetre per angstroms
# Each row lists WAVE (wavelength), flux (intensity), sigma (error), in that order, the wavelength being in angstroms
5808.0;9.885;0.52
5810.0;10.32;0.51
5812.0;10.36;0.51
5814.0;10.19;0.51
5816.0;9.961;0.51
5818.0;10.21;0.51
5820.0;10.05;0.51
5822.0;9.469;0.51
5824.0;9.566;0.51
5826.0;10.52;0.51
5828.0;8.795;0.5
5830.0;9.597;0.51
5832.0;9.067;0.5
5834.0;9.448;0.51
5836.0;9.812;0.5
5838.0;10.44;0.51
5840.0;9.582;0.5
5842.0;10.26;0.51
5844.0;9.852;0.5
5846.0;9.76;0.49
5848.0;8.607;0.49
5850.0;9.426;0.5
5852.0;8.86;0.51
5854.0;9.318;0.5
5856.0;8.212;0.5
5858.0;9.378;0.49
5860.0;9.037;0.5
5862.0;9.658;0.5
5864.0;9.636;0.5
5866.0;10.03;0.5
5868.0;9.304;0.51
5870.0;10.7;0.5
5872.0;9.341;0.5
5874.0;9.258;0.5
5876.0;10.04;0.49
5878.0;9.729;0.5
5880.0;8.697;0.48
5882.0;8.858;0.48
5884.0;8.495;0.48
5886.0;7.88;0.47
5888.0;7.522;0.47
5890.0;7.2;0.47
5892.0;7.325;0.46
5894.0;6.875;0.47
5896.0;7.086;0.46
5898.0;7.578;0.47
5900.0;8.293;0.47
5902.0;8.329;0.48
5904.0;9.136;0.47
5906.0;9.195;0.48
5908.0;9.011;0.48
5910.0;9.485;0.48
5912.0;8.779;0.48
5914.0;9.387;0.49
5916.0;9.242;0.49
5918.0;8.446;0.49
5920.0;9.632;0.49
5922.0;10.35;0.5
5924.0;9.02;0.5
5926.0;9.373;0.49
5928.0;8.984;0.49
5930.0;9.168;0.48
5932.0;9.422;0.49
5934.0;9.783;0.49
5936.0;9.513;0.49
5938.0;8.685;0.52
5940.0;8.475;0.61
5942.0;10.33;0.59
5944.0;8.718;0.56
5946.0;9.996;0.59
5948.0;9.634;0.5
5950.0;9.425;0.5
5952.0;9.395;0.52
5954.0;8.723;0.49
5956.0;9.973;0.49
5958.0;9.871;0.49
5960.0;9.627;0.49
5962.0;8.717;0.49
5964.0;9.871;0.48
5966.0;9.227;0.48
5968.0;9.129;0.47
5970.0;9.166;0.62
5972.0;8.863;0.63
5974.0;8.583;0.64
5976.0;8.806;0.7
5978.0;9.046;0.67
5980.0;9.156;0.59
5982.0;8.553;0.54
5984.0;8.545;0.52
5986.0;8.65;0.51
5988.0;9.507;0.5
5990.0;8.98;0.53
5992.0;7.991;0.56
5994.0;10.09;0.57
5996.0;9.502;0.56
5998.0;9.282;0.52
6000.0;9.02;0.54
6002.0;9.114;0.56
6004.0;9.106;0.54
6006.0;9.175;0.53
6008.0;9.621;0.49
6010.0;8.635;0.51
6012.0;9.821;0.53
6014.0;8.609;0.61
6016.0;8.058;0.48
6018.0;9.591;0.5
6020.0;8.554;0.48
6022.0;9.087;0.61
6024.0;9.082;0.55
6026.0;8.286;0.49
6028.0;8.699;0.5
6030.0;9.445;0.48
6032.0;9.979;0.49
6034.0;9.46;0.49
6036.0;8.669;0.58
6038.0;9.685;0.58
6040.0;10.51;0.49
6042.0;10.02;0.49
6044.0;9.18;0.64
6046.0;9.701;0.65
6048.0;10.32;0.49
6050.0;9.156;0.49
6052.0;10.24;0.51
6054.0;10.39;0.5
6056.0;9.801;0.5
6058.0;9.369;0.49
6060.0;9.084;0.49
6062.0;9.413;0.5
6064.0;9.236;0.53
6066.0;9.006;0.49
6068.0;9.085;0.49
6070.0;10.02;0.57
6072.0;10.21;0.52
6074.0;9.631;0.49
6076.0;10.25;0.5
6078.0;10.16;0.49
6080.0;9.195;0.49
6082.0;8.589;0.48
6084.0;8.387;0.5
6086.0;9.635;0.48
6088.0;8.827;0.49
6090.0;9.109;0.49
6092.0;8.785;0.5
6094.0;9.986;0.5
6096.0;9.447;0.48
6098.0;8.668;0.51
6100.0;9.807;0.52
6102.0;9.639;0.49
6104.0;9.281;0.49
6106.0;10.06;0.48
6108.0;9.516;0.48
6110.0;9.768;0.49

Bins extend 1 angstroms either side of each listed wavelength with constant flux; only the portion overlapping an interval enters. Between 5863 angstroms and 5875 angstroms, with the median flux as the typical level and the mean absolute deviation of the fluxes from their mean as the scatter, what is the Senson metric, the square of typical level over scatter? 474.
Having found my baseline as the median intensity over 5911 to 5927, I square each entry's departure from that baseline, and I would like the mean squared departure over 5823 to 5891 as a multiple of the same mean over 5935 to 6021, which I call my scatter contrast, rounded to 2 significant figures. 1.9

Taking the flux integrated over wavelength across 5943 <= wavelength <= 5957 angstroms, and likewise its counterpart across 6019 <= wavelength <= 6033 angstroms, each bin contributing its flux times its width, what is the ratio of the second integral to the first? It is 0.96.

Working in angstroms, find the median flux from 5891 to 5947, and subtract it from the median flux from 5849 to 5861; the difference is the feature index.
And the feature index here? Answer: 0.10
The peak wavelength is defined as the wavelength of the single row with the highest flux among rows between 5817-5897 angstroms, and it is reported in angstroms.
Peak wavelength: 5870.0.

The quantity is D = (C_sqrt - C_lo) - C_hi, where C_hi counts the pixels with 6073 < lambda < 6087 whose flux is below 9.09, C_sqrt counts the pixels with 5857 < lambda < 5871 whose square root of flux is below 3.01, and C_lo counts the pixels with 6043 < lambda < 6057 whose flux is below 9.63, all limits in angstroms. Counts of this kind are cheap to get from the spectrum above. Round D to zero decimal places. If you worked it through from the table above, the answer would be -3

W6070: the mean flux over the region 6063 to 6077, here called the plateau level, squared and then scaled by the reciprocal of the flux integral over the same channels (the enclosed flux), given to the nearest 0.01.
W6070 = 0.69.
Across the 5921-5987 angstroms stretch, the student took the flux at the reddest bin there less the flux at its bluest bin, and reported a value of -1.7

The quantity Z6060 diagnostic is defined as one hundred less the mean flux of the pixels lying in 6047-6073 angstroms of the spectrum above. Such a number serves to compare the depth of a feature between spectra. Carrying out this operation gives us 90.4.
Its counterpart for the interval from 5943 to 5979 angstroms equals 90.7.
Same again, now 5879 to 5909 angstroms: 91.9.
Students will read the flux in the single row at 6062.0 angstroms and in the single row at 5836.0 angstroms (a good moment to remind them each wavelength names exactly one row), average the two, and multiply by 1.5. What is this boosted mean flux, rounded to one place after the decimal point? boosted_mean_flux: 14.4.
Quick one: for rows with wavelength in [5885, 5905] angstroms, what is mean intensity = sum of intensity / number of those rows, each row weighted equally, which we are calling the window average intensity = 7.7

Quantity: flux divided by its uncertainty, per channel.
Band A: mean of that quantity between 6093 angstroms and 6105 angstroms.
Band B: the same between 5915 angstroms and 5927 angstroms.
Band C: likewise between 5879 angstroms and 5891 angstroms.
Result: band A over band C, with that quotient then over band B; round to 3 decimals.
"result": 0.059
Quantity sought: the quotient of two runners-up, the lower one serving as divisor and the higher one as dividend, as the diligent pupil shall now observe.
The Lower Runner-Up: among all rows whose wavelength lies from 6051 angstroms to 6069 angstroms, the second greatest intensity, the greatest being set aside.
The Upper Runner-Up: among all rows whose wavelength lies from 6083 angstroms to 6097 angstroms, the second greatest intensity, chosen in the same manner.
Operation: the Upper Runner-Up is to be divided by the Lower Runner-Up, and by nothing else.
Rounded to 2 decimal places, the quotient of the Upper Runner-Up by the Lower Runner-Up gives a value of 0.94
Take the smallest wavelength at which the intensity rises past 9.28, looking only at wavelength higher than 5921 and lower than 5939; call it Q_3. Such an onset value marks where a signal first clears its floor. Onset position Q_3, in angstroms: 5922.0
